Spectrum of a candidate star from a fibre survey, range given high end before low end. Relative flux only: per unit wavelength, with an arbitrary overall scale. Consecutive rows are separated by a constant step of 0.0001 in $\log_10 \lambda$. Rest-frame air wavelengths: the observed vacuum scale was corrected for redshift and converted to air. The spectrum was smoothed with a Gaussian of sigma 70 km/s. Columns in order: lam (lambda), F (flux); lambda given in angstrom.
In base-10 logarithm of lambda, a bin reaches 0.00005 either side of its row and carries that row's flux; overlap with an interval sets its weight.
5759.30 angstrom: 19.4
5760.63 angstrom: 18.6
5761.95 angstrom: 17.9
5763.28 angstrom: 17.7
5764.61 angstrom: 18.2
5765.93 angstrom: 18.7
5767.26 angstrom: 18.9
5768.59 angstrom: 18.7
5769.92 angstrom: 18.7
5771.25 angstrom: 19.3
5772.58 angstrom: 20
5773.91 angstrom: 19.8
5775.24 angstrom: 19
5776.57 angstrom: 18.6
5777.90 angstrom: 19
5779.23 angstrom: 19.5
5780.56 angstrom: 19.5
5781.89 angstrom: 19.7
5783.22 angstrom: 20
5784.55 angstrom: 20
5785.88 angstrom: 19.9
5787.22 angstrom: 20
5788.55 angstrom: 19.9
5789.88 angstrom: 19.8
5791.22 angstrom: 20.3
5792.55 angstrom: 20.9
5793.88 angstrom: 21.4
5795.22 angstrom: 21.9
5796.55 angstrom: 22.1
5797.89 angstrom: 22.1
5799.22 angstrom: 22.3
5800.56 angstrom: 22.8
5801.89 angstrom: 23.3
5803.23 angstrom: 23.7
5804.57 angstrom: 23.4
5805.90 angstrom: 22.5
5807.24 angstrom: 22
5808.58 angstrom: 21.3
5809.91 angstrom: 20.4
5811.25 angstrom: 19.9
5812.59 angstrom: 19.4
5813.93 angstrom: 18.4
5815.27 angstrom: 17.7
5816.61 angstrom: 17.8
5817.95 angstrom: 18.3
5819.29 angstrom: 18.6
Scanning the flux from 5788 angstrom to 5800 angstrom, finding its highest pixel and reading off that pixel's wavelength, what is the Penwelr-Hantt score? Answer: 5799.22 angstrom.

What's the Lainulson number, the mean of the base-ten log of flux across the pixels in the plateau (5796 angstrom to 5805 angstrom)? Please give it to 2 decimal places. 1.36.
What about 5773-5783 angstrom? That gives 1.29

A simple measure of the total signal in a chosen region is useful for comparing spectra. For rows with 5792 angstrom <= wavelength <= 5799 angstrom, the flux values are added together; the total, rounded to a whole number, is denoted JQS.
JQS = 108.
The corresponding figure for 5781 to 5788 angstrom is 100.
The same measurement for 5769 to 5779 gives 134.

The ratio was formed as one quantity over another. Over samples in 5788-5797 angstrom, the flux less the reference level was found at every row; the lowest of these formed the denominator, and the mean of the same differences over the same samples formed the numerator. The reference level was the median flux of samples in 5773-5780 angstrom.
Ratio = 2.4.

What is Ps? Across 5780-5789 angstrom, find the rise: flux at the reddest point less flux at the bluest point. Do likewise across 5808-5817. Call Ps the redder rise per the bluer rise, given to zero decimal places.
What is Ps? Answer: -9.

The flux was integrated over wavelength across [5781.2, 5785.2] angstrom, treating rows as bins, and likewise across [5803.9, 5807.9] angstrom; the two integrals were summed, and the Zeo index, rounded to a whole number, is 170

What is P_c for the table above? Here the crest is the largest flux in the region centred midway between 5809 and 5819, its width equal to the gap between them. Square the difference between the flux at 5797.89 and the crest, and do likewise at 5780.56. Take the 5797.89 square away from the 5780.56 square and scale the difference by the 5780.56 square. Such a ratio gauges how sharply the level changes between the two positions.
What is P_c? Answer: -2.6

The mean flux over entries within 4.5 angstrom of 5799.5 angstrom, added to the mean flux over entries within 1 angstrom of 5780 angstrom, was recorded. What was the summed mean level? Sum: 42.1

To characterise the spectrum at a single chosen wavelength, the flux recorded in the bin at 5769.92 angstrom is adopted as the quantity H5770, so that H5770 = 18.7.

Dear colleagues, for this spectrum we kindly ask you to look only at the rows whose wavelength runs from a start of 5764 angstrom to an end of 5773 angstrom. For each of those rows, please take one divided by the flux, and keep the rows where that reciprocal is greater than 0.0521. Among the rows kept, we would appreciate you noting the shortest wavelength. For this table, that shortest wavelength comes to 5764.61 angstrom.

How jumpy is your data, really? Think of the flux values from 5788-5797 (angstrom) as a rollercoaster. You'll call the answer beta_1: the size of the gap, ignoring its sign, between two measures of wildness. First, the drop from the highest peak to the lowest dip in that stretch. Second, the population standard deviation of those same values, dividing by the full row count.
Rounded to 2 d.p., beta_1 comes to 1.43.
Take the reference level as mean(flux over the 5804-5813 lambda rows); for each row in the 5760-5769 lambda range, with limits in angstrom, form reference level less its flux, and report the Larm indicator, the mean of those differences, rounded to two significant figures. 2.9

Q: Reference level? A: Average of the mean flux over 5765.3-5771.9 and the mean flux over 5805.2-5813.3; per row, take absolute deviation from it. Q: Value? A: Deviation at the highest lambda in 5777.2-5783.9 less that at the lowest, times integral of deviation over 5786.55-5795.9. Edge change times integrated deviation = -5.3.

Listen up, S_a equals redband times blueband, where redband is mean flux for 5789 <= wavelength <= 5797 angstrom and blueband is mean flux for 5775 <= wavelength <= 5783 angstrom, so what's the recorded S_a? 405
